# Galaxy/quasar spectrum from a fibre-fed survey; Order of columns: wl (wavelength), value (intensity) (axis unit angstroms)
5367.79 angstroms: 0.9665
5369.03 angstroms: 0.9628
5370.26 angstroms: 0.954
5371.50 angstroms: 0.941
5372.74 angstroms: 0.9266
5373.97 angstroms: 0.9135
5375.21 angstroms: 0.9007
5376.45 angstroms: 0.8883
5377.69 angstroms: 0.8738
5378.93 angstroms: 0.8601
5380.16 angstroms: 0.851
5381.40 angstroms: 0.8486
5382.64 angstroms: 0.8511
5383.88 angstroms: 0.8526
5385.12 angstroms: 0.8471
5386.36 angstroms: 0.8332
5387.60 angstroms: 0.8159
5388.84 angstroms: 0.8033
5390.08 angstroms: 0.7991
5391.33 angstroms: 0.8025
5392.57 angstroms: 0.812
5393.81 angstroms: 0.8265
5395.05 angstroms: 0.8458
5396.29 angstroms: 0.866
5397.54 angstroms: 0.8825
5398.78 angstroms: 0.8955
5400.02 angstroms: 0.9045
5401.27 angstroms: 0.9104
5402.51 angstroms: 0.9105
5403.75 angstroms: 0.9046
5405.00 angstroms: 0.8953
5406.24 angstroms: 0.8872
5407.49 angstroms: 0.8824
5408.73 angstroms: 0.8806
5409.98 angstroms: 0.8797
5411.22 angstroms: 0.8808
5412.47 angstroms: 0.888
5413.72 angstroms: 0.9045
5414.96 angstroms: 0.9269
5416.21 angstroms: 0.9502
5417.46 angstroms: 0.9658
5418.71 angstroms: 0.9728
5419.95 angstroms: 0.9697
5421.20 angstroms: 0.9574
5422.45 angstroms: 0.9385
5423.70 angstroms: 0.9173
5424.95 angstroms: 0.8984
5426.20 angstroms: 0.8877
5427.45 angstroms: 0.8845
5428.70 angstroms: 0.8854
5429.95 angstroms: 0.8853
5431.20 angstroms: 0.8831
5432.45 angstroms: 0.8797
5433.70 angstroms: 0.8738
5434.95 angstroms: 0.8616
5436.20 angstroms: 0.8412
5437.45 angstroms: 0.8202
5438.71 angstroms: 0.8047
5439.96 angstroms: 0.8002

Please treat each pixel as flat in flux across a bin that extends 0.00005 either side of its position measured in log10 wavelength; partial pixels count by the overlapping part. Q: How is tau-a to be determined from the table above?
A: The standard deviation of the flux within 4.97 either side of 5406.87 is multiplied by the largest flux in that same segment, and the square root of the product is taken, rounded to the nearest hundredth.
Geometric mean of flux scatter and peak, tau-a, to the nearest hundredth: 0.10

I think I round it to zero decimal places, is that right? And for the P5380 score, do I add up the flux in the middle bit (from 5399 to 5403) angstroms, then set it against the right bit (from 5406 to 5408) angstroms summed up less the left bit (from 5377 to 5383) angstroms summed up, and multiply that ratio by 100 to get -108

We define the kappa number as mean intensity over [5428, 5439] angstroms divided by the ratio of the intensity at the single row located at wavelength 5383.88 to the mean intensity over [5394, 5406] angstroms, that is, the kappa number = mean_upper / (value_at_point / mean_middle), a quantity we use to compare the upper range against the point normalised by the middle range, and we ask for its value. 0.90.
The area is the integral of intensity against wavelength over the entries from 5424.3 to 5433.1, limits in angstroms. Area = 7.8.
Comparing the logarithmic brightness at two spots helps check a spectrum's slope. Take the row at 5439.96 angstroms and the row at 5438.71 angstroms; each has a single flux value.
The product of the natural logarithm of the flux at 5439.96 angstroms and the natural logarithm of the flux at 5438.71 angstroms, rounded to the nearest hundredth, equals 0.05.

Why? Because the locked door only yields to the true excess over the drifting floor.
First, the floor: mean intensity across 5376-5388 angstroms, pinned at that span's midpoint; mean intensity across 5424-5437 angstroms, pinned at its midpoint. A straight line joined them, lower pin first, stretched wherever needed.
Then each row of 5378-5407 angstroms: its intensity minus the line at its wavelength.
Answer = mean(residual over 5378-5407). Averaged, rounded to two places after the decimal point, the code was 0.00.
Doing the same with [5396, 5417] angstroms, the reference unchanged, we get 0.03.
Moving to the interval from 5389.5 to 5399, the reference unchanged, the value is -0.02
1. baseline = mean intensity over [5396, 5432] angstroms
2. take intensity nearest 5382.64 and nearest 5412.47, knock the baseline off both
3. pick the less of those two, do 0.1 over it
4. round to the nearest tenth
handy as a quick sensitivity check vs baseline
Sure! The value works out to -1.8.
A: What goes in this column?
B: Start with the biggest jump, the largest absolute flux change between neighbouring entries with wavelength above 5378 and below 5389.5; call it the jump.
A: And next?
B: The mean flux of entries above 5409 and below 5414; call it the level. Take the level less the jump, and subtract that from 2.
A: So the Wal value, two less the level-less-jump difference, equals 1.13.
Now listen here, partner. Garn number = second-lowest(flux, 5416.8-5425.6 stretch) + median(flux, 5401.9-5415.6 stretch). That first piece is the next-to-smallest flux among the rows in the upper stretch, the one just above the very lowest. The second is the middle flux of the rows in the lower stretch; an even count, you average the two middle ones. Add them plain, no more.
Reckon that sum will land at 1.81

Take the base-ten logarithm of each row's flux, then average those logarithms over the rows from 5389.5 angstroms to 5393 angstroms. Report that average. -0.094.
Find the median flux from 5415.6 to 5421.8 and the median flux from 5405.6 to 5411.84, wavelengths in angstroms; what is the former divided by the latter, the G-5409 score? 1.10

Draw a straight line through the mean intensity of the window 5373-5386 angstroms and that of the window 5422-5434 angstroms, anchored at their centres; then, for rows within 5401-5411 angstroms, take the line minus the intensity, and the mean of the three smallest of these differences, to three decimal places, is -0.028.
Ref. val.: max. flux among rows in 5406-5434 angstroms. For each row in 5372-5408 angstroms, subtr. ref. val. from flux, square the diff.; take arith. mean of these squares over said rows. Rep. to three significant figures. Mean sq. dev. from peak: 0.0129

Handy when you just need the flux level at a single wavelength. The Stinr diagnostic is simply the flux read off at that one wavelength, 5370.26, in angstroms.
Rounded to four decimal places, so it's 0.9540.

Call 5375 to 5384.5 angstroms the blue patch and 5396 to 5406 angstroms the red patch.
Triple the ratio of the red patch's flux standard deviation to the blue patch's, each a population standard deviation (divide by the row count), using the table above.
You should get 2.3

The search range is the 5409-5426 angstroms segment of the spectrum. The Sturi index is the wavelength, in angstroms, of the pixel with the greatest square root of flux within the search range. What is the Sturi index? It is 5418.71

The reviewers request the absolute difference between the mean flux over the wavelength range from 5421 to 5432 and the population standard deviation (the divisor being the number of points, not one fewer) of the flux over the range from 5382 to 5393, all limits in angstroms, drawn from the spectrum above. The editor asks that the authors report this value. 0.88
